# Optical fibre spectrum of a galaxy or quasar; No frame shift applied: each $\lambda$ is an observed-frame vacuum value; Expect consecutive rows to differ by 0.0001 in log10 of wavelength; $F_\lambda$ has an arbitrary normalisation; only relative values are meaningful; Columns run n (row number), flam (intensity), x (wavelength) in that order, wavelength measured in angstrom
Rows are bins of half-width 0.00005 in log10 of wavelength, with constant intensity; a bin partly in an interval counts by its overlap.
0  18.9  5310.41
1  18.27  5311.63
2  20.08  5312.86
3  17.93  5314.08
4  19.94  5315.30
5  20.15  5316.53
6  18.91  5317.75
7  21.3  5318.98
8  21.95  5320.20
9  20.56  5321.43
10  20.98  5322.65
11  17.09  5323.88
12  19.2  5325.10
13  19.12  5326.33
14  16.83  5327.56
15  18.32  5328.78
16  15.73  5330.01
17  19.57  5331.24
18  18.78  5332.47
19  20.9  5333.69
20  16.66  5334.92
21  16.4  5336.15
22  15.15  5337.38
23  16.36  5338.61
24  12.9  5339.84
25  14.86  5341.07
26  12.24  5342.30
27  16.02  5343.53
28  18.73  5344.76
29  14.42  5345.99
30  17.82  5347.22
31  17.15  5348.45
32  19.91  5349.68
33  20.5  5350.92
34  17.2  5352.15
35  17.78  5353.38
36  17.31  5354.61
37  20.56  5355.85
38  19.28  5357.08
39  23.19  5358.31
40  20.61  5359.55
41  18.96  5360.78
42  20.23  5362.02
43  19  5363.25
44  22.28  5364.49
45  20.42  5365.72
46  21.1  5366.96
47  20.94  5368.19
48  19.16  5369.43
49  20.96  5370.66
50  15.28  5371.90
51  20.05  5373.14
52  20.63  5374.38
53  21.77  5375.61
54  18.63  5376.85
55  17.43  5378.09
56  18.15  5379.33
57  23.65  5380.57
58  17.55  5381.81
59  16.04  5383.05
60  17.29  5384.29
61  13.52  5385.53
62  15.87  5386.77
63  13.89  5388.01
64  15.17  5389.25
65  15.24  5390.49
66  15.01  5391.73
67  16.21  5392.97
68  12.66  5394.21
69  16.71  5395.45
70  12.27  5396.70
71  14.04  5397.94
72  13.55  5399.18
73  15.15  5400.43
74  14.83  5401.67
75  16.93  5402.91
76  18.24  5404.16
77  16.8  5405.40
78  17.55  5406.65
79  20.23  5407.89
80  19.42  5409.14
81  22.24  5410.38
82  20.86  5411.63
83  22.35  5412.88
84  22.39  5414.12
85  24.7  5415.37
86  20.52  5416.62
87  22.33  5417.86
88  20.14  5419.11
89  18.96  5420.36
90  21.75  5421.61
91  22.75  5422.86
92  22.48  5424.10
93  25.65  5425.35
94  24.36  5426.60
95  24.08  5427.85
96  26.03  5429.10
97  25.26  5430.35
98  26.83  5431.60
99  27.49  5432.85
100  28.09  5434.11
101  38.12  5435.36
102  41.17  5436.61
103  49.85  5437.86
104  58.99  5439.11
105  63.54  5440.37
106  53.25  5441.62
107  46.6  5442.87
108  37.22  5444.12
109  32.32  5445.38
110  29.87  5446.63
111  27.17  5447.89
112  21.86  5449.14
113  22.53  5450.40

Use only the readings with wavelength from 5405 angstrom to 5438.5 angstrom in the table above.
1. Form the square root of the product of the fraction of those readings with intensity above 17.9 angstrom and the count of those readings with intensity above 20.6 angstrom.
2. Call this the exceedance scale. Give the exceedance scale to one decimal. 4.3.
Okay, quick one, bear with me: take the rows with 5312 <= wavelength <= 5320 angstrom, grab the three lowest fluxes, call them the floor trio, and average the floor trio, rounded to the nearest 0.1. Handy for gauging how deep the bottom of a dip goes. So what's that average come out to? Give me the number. 18.9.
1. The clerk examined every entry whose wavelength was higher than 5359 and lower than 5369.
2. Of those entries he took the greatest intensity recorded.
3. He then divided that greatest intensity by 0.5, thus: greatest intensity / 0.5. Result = 45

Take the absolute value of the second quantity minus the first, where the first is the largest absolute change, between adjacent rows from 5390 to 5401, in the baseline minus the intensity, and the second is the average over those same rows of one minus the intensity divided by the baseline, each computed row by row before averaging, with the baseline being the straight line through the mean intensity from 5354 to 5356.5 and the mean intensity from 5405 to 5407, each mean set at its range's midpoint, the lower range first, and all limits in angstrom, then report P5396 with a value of 4.2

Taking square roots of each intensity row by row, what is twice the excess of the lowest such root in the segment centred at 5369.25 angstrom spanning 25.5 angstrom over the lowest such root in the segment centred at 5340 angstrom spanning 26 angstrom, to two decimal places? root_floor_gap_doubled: 0.82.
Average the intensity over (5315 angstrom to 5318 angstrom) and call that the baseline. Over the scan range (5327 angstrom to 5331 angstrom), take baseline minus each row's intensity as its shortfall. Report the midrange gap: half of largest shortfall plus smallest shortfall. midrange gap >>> 3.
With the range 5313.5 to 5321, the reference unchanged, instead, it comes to 0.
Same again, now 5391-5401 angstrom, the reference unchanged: 5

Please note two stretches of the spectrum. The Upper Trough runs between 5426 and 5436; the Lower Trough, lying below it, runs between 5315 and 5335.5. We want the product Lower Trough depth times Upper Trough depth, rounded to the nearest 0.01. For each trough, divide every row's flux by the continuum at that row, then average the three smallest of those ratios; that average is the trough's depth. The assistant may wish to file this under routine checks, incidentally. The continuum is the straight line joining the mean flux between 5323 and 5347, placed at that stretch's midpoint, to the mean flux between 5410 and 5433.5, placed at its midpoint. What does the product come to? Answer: 1.03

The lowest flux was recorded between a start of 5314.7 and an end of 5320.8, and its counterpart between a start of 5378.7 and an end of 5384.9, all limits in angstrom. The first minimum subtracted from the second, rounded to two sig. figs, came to -2.9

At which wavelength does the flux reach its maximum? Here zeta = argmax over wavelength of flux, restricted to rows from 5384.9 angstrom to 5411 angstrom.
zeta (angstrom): 5410.38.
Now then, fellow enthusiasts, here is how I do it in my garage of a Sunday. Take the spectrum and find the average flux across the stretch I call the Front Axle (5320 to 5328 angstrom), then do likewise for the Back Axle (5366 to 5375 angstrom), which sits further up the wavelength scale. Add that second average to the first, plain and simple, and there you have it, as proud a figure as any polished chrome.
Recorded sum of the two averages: 39.1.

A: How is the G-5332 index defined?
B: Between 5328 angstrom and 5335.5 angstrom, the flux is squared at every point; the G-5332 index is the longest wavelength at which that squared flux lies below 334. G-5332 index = 5334.92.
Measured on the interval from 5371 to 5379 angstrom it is 5378.09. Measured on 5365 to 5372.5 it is 5371.90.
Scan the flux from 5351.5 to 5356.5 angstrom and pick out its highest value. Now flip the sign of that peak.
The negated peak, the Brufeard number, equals -20.6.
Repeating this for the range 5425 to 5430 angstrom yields -26.0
